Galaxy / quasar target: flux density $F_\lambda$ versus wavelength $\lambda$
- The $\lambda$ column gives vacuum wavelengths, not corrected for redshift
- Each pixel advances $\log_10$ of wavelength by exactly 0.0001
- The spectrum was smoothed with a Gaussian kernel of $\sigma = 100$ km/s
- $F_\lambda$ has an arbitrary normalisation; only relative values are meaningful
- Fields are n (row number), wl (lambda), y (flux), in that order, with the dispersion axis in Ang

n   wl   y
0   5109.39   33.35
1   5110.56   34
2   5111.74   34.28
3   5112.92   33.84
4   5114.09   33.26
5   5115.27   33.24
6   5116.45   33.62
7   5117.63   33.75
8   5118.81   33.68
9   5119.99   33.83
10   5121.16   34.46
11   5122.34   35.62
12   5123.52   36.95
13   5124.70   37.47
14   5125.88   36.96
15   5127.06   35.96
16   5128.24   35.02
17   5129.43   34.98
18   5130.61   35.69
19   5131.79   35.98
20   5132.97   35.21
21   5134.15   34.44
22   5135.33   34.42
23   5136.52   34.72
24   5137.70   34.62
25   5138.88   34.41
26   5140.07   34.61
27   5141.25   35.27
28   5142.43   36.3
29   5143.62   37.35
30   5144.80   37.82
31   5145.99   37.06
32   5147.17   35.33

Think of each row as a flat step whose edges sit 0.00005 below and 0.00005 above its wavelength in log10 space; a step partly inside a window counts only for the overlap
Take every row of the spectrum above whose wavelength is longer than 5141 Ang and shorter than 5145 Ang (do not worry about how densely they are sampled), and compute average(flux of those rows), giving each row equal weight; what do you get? 36.7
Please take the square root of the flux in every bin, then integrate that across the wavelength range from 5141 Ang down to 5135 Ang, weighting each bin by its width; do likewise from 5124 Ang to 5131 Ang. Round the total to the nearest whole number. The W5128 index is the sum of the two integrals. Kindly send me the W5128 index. 77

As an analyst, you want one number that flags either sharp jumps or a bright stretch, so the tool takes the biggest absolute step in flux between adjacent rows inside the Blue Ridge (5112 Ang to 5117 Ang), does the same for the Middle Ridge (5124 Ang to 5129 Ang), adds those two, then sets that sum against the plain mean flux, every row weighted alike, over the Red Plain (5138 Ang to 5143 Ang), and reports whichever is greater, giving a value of 35.1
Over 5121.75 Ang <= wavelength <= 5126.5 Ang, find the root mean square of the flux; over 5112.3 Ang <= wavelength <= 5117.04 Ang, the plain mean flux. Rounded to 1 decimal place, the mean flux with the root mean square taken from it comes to -3.3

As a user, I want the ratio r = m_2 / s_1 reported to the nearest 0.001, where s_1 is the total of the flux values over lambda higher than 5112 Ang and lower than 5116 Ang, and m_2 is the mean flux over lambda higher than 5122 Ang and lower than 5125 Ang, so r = 0.366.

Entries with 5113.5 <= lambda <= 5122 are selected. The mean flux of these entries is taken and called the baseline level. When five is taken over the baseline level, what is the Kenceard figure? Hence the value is 0.148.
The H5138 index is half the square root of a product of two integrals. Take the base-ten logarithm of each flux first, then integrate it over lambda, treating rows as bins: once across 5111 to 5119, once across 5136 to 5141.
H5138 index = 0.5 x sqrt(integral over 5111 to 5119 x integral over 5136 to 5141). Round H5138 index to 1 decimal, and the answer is 4.8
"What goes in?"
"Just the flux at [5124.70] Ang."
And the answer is 37.47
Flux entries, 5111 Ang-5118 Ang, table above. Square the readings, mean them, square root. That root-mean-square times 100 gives 3367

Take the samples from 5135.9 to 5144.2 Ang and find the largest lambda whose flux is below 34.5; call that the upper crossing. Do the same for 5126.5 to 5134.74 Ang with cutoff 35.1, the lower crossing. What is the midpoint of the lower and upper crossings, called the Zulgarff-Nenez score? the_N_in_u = 5136.5 Ang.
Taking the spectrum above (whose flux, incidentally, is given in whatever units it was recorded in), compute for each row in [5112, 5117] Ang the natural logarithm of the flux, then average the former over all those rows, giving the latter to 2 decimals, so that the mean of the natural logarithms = 3.51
